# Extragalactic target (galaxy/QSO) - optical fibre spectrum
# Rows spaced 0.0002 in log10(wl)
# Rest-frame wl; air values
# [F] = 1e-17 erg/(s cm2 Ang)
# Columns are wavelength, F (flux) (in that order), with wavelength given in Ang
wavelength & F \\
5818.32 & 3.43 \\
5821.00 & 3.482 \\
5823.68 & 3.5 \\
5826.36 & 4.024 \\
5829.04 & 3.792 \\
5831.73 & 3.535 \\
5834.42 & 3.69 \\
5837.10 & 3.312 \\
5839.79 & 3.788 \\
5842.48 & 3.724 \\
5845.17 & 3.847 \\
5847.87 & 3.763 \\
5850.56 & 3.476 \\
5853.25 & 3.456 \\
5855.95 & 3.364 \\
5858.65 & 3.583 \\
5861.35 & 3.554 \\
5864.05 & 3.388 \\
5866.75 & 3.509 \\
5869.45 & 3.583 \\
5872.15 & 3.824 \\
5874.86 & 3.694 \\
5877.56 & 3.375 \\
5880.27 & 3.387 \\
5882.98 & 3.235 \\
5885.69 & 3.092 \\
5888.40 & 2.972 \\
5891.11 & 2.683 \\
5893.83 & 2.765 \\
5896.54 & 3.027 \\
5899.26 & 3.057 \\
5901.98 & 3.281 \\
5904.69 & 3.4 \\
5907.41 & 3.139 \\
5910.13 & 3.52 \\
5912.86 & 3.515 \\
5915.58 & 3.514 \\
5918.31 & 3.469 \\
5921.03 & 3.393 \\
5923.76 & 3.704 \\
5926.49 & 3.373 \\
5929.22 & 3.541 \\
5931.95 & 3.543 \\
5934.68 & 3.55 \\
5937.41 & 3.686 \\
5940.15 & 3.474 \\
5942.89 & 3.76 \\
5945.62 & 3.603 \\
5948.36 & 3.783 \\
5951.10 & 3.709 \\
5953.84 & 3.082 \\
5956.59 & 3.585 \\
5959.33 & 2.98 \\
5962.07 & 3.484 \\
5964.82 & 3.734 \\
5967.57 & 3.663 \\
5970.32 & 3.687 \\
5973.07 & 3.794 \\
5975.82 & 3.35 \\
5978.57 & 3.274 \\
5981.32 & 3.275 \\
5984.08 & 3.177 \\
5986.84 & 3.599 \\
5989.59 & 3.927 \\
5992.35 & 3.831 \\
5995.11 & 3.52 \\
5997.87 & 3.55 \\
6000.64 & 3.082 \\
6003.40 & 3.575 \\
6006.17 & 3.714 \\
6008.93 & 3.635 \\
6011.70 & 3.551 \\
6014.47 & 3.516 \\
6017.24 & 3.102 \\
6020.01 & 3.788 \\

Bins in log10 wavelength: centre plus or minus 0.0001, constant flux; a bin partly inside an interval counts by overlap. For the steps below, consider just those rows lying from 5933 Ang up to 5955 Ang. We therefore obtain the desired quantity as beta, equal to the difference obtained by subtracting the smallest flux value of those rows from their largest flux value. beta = 0.70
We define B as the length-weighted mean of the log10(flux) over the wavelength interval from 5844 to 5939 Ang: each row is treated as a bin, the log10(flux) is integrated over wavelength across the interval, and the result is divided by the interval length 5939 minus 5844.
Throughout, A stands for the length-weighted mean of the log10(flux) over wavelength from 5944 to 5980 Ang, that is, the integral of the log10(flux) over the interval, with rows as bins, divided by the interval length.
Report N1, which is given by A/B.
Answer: 1.03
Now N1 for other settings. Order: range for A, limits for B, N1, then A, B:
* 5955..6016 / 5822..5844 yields 0.97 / 0.546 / 0.564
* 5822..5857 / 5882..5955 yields 1.07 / 0.560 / 0.526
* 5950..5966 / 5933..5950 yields 0.95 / 0.532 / 0.561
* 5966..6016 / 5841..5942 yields 1.03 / 0.548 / 0.533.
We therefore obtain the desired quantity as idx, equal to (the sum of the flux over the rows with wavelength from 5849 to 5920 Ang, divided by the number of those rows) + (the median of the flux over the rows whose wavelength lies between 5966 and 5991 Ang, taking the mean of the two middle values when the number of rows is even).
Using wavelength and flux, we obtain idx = 6.94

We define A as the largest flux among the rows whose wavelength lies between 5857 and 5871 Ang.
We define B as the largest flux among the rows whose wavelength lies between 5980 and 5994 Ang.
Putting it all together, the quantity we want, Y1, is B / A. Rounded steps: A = 3.583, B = 3.927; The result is 1.10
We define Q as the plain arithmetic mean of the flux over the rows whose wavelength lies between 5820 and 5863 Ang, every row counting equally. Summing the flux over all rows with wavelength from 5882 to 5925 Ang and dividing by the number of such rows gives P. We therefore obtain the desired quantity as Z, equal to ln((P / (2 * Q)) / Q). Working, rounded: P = 3.24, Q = 3.62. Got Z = -2.09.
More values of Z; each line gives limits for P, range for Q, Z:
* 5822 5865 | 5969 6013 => -1.93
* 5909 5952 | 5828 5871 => -1.97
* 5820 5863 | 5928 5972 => -1.94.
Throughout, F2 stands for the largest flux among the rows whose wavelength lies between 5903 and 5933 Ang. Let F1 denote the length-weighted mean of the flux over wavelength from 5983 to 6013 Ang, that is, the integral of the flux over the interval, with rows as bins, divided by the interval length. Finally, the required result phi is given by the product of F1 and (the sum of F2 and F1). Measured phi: 25.9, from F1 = 3.56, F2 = 3.704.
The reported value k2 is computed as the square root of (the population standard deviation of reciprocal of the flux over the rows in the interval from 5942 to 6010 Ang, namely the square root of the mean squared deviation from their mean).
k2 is 0.15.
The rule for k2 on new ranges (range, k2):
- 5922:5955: 0.13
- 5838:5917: 0.17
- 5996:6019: 0.14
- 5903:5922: 0.11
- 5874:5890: 0.15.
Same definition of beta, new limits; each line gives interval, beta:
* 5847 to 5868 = 0.40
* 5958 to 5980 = 0.81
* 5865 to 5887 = 0.73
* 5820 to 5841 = 0.71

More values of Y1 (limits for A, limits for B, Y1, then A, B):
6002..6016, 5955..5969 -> 1.01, 3.714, 3.734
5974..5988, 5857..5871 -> 1.00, 3.599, 3.583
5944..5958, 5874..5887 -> 0.98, 3.783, 3.694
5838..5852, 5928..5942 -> 0.96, 3.847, 3.686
